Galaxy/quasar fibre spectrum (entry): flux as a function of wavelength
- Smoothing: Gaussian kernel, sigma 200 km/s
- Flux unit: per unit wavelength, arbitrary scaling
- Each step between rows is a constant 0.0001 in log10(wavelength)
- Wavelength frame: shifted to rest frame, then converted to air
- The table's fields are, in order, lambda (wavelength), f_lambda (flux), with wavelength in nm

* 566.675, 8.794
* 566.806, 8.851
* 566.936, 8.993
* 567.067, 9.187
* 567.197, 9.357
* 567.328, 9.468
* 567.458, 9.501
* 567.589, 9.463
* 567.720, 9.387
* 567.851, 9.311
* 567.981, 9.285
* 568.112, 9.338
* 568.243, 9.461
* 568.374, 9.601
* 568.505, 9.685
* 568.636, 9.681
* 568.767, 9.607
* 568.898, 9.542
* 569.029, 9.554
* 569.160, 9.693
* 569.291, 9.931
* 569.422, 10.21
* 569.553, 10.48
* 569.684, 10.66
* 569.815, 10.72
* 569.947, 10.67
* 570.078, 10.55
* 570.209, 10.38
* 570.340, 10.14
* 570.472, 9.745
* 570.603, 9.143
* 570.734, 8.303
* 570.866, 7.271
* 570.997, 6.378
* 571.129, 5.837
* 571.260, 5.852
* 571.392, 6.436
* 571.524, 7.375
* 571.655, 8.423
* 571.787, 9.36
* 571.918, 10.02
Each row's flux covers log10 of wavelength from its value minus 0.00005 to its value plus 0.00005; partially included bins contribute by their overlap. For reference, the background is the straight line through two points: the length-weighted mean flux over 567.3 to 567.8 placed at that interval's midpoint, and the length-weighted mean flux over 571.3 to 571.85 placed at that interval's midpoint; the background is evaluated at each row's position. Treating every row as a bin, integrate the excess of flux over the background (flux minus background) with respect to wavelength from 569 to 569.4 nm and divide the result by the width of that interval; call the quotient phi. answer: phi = 1.0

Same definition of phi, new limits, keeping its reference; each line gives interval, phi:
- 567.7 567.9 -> 0.0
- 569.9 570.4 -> 2.1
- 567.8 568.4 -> 0.2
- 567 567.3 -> -0.3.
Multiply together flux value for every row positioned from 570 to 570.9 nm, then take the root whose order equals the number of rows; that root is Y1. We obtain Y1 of 9.3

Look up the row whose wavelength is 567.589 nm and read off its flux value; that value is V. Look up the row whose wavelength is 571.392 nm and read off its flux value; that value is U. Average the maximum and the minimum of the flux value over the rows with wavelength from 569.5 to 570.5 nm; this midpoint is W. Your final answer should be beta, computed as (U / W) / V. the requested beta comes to 0.066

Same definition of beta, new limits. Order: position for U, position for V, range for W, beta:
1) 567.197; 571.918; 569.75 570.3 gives 0.089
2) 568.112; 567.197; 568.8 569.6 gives 0.100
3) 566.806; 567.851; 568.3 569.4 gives 0.098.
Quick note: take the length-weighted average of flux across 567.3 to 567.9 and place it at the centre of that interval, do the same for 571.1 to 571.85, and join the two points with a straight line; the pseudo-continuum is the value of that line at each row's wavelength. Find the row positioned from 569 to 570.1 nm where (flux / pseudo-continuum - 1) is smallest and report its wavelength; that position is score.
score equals 569.029 nm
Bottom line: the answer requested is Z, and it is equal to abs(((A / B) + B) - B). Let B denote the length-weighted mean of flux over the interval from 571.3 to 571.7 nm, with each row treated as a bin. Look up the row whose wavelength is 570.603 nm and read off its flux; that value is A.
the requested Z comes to 1.26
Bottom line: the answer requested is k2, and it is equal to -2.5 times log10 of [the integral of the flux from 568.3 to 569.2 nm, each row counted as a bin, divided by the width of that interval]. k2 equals -2.46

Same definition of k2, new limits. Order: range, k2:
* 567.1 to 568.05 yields -2.43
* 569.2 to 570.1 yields -2.55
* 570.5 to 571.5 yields -2.14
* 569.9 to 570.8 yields -2.48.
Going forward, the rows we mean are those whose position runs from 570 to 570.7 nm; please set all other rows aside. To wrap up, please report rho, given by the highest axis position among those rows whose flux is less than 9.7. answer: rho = 570.603 nm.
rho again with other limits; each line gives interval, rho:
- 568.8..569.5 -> 569.160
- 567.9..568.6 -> 568.505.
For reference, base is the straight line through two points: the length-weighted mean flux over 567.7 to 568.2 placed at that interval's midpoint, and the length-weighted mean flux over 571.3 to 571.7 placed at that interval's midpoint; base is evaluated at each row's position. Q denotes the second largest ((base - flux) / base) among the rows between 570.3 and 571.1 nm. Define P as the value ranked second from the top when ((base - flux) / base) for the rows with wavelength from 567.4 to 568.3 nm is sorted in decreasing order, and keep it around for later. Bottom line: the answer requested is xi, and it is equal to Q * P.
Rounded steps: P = 0.01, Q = 0.05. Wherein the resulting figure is 0.000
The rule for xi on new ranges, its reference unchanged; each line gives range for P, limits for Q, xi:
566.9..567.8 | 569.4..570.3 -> -0.017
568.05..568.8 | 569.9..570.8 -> 0.006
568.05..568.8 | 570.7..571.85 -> -0.007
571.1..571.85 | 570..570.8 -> -0.037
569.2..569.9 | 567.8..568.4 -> -0.001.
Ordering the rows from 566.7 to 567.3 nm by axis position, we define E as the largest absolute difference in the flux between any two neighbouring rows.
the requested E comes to 0.19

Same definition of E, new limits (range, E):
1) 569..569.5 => 0.28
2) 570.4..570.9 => 1.03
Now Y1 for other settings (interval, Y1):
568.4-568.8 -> 9.7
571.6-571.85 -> 8.9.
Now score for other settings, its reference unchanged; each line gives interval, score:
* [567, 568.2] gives 567.067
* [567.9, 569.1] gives 567.981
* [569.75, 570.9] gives 570.866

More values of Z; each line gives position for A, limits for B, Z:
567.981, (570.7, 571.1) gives 1.31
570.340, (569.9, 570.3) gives 0.96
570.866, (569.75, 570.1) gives 0.68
